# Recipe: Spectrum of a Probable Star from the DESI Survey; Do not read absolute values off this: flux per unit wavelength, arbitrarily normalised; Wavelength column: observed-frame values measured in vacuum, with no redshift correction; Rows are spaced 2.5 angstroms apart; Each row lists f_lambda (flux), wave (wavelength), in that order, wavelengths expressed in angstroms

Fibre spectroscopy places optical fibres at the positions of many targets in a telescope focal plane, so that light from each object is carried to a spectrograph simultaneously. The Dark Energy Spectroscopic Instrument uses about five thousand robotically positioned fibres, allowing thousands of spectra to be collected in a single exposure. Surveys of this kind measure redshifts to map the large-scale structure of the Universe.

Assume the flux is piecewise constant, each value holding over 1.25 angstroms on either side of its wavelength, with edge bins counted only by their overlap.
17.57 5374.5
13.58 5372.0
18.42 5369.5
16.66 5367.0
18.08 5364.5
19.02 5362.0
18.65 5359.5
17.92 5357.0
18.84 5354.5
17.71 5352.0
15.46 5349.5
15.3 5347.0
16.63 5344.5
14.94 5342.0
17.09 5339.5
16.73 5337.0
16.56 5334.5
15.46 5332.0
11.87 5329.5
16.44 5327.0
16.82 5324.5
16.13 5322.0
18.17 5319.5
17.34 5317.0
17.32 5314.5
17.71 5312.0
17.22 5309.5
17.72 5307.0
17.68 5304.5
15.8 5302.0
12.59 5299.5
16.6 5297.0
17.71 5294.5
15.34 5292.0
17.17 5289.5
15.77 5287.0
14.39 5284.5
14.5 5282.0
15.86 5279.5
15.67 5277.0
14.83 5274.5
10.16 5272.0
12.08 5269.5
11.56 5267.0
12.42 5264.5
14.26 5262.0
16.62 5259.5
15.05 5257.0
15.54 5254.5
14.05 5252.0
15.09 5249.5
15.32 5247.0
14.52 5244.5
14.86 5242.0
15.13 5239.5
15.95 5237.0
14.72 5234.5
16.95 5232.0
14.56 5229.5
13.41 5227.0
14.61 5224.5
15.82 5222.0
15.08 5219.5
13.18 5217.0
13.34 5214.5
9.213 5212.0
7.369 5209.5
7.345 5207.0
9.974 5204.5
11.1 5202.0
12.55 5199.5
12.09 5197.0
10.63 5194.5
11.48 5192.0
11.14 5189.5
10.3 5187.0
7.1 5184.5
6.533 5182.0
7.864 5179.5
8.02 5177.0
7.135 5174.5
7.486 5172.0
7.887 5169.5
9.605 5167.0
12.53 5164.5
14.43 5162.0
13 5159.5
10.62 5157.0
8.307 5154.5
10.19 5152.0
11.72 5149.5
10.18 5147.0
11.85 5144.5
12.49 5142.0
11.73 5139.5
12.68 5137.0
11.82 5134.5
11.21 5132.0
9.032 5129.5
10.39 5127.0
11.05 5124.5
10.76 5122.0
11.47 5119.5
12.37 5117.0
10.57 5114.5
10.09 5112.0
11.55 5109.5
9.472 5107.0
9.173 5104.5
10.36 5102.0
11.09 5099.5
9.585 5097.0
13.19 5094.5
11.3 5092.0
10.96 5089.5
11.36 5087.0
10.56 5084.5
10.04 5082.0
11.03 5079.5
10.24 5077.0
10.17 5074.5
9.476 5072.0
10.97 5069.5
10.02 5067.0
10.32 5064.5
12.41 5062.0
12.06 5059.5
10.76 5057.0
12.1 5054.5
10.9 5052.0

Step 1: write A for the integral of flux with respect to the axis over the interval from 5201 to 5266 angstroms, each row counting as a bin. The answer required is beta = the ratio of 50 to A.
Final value 0.056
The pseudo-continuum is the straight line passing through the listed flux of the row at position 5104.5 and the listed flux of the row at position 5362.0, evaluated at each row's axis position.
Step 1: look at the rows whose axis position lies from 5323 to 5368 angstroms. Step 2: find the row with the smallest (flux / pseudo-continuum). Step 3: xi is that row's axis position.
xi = 5329.5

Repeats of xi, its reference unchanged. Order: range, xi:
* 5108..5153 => 5129.5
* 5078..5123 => 5104.5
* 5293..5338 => 5329.5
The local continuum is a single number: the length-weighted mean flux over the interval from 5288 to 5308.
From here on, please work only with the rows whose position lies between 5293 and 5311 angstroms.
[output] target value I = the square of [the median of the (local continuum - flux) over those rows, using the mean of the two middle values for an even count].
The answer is 1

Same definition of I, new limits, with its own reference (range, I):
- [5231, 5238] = 0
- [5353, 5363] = 6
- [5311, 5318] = 1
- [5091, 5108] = 35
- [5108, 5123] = 27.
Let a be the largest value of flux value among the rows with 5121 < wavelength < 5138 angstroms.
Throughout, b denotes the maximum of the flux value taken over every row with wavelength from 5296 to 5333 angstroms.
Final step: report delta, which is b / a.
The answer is 1.43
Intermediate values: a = 12.68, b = 18.17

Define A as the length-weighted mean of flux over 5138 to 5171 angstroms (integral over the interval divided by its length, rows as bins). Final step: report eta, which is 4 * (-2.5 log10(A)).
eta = -10.5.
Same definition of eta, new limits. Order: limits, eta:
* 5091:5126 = -10.4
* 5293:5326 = -12.3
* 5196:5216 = -10.2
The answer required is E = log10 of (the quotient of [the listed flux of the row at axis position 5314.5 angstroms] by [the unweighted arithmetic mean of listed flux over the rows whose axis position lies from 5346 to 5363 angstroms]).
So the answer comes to -0.01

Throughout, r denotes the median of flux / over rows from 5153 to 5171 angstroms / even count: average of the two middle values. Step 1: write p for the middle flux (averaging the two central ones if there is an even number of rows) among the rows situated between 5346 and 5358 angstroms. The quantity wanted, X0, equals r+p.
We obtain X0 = 28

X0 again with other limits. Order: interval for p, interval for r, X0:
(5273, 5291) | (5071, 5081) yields 26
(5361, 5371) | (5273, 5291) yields 34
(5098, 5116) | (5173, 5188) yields 18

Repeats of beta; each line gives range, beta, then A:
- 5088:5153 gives 0.070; 716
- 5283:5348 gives 0.047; 1056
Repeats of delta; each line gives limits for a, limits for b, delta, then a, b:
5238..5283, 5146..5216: 0.87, 16.62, 14.43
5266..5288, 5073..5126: 0.83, 15.86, 13.19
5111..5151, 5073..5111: 1.04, 12.68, 13.19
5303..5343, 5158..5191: 0.79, 18.17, 14.43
